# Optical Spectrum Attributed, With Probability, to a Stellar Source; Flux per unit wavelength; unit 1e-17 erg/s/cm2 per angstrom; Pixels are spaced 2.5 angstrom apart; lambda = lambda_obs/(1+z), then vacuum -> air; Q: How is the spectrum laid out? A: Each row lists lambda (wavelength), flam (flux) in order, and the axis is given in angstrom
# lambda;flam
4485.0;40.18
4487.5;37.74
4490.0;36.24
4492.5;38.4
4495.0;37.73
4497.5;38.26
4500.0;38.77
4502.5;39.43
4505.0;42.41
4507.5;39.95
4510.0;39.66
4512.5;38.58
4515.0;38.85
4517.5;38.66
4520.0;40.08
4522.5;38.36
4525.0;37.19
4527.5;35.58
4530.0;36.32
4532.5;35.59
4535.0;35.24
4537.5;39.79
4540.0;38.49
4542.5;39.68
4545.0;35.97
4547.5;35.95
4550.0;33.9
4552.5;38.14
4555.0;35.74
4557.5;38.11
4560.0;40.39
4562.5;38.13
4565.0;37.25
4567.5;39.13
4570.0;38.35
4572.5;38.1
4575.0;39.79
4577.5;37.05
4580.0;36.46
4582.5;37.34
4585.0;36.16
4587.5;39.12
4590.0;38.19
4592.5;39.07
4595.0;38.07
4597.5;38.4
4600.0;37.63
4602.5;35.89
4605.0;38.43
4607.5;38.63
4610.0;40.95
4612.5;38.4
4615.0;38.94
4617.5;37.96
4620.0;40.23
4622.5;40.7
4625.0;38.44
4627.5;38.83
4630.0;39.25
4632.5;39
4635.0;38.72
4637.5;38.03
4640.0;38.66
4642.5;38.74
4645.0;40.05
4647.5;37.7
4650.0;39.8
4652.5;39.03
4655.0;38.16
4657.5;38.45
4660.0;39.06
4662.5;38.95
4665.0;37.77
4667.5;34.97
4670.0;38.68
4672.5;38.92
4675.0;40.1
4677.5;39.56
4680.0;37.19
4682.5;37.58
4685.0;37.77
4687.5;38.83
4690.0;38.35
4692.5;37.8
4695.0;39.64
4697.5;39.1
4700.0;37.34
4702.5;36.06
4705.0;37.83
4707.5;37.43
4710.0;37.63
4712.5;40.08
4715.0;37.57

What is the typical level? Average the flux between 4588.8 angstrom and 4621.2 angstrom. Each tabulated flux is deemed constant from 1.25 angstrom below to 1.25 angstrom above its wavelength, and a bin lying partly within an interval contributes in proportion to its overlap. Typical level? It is 38.5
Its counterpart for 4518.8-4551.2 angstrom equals 37.1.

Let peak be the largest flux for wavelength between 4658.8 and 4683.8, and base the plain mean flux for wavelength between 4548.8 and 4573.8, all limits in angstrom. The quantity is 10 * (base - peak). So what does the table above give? -24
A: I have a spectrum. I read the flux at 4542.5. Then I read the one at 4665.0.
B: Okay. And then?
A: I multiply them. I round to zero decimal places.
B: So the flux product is 1499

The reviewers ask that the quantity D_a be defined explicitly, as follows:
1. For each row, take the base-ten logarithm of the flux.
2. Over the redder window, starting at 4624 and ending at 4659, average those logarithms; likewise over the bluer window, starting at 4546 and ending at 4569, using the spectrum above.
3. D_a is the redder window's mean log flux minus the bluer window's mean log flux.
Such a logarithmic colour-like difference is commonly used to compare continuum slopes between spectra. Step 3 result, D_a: 0.016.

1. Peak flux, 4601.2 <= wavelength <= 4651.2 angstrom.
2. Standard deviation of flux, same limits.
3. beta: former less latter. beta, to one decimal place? 39.8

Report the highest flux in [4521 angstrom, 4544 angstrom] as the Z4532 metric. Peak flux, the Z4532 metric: 39.79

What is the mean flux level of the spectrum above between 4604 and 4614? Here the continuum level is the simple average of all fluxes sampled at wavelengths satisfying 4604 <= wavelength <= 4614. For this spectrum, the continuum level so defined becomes 39.1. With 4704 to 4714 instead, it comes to 38.2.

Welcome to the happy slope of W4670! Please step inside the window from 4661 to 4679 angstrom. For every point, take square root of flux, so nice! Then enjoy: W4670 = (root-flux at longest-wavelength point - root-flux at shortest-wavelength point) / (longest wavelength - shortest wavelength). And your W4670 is 0.003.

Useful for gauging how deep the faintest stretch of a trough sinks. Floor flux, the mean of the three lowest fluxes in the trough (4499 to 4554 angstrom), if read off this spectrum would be 34.9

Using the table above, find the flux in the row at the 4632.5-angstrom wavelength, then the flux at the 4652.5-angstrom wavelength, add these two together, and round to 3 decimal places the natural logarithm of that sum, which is 4.357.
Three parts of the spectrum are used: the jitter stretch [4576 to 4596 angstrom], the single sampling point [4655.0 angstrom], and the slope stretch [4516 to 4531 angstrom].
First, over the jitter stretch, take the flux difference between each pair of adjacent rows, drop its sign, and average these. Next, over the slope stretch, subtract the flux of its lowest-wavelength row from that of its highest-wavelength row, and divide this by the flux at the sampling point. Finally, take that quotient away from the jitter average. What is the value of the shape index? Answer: 1.3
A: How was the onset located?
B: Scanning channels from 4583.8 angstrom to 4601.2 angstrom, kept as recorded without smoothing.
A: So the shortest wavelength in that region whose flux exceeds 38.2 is 4587.5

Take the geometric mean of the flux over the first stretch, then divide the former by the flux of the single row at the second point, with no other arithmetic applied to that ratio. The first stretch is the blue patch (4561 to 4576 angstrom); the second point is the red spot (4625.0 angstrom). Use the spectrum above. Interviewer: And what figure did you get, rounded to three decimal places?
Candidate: 1.000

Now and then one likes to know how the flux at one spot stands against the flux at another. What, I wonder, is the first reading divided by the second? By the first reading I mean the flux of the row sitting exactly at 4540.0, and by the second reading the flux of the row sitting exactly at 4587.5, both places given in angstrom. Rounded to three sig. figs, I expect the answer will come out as 0.984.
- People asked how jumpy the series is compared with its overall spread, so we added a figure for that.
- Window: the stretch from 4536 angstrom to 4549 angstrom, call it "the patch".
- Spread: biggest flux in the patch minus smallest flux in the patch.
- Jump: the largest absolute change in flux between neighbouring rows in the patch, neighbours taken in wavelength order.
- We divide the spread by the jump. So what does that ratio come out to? 1.0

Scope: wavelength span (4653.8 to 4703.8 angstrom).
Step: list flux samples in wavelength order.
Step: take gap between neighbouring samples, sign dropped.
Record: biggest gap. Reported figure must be 3.7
